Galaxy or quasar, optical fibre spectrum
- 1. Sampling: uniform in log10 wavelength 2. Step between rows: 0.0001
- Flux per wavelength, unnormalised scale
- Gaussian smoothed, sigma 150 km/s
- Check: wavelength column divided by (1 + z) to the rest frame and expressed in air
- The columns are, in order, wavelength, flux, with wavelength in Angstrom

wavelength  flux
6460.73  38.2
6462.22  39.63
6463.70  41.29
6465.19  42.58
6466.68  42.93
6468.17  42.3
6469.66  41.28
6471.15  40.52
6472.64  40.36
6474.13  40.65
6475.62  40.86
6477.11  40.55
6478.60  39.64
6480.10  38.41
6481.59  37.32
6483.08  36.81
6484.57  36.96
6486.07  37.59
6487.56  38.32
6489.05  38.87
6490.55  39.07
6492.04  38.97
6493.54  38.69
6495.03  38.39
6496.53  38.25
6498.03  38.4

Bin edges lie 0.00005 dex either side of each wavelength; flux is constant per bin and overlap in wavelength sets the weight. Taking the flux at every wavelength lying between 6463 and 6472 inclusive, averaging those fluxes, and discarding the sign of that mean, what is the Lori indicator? 41.8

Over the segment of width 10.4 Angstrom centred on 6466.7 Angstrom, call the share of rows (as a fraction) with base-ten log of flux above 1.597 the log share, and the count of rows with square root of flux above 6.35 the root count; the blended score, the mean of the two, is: 3.5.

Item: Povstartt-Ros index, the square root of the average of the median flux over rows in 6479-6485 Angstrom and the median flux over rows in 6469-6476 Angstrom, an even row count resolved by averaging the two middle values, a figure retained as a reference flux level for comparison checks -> 6.24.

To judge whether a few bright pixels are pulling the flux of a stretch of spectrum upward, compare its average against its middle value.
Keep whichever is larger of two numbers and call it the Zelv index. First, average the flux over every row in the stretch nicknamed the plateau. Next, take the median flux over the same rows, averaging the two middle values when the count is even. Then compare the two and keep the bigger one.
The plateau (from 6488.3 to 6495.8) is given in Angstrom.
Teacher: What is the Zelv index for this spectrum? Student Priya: 38.9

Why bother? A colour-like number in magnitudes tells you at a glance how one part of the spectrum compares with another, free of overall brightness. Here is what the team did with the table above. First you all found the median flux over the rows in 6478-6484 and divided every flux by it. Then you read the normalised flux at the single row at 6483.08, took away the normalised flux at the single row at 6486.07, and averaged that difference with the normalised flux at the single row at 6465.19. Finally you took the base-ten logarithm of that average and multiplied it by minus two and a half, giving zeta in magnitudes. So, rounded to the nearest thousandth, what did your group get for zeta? 0.645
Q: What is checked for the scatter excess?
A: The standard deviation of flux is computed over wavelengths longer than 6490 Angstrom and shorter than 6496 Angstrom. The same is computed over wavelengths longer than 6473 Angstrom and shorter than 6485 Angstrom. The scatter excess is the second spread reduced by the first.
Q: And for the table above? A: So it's 1.4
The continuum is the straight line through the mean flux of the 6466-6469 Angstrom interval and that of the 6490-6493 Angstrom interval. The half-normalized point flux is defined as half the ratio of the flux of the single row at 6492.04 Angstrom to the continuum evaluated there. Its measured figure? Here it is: 0.50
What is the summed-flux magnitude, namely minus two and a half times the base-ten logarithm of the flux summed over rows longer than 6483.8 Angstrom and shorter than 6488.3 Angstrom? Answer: -5.13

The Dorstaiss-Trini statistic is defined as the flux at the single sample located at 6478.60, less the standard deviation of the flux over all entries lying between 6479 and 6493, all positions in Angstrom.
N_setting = 38.8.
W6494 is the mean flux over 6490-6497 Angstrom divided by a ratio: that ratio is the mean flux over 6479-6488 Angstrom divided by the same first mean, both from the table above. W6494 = 39.8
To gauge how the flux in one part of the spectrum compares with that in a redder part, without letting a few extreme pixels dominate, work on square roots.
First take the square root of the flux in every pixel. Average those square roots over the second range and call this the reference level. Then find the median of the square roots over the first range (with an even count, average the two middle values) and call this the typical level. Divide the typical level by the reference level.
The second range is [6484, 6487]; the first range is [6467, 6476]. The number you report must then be 1.05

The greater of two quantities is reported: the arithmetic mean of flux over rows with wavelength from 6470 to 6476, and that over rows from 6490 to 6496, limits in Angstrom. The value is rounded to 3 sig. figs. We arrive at 40.6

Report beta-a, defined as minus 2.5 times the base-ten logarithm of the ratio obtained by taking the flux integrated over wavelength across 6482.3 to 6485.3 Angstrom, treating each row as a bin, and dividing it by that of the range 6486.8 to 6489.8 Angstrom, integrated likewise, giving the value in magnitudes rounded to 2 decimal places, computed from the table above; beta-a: 0.05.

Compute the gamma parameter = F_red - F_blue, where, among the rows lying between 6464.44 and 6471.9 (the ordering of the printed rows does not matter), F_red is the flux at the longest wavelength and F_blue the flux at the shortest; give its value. -2.1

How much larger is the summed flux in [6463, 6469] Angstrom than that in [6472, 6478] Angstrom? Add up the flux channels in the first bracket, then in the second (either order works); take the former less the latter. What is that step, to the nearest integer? 7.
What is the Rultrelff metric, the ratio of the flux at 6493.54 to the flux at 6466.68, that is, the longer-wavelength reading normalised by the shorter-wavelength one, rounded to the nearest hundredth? 0.90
